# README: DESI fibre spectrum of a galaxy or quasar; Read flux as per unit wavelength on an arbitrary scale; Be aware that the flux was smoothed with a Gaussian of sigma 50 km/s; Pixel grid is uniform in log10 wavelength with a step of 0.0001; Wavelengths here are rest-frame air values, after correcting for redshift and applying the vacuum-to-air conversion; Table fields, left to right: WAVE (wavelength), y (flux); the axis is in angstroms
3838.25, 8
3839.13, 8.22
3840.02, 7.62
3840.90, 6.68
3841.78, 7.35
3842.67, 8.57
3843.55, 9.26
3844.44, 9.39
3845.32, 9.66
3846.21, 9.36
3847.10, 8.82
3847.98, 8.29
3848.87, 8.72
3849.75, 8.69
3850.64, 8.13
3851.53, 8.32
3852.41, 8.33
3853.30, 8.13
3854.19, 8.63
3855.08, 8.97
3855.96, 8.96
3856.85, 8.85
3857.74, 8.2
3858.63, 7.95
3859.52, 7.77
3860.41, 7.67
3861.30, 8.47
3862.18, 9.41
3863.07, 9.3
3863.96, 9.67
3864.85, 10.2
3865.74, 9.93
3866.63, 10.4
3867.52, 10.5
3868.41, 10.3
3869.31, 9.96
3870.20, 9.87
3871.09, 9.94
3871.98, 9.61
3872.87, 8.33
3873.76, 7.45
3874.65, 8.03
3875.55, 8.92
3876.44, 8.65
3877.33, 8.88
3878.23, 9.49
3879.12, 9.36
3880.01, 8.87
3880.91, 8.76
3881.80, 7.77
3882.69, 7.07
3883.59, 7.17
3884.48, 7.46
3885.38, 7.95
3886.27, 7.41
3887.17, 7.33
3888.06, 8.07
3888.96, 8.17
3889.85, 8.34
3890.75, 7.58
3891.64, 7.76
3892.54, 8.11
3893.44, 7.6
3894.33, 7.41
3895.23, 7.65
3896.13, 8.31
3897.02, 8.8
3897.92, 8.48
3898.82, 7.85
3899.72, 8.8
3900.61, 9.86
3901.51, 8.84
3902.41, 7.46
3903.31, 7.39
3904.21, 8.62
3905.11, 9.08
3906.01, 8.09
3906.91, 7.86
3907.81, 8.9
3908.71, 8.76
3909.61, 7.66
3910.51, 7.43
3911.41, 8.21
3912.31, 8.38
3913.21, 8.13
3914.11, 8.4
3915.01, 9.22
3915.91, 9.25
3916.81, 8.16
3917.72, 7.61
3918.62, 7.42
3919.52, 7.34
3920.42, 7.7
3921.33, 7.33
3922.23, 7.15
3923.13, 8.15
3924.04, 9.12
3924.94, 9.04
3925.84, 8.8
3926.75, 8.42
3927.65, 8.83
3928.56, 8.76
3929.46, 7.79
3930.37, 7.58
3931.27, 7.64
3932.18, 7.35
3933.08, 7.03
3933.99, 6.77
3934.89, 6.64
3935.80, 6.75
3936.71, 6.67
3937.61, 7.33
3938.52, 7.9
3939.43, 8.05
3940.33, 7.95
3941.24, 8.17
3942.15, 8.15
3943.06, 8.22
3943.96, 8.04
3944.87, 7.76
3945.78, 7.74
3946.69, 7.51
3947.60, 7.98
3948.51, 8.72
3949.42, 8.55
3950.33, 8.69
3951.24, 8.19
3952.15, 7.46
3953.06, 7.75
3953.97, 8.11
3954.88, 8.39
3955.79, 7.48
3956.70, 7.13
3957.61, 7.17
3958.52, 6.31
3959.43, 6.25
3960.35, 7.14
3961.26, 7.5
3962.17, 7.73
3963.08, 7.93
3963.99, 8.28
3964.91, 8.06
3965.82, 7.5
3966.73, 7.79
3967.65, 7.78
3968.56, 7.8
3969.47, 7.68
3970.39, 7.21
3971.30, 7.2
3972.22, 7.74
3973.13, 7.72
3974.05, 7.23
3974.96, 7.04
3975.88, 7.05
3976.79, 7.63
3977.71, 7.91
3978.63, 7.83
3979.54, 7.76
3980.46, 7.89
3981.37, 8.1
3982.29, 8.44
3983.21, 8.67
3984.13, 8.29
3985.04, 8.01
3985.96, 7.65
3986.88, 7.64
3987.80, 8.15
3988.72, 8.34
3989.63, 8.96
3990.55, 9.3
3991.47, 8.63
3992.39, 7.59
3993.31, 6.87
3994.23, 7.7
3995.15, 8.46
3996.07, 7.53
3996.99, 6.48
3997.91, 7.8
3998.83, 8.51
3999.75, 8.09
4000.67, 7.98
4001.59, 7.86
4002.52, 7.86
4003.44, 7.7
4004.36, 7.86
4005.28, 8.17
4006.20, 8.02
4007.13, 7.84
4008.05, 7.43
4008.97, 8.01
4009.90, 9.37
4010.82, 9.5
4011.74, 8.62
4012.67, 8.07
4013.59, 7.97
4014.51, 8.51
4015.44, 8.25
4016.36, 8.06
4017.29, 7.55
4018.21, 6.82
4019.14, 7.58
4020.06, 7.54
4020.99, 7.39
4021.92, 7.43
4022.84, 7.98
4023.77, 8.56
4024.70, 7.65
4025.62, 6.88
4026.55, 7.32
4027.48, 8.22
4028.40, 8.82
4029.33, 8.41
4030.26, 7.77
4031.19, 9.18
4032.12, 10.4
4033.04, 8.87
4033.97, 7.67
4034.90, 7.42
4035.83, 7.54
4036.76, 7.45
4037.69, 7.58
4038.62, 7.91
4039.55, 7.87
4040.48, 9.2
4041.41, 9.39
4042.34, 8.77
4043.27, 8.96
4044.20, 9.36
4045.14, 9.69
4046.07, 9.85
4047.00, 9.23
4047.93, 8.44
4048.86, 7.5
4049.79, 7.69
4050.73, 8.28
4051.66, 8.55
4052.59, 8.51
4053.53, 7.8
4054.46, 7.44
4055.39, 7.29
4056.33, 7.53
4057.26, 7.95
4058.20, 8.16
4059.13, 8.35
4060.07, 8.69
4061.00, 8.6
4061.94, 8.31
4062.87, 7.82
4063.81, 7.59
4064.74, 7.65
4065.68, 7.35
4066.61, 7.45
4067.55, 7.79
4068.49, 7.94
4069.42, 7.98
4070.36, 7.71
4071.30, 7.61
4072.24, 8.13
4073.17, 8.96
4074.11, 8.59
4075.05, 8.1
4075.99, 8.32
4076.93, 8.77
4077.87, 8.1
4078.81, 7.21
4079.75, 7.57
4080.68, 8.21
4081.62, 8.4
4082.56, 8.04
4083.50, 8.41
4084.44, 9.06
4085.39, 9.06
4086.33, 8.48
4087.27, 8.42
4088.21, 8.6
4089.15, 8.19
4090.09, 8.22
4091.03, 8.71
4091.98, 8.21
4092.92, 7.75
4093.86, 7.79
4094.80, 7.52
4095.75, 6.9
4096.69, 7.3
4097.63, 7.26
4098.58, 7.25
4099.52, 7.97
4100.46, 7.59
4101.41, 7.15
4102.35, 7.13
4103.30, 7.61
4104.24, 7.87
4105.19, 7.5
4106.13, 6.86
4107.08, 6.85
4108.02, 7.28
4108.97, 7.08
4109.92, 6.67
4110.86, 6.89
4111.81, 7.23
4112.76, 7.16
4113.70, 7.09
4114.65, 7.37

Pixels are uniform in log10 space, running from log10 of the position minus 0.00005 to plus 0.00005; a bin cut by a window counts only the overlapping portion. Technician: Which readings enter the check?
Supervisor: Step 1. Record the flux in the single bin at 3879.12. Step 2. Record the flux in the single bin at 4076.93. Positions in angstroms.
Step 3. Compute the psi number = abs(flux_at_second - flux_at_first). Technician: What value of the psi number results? 0.59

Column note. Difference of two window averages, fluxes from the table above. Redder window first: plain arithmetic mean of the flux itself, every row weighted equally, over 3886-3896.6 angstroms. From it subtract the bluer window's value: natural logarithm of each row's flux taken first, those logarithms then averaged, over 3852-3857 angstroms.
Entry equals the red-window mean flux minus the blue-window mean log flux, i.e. 5.7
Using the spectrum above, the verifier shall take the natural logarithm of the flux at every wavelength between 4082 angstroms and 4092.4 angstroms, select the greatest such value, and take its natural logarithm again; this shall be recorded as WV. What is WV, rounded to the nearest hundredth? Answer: 0.79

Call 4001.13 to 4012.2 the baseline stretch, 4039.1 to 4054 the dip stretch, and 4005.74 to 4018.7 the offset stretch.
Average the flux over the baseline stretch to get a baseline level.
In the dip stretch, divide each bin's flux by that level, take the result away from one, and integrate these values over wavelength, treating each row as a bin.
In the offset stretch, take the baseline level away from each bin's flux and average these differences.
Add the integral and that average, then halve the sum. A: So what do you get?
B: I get -0.5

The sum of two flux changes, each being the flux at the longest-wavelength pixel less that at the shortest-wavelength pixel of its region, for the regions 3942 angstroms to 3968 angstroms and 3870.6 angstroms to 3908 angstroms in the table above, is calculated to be -1.4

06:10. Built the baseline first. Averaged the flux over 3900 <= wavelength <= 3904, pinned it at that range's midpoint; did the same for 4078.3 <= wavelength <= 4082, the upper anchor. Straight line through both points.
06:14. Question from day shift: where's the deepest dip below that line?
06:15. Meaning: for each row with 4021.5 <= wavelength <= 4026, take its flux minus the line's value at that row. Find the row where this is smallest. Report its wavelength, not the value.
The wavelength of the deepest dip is 4025.62 angstroms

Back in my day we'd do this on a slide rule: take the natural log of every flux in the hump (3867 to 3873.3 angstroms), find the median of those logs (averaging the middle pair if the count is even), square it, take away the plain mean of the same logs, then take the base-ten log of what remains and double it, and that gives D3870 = 0.953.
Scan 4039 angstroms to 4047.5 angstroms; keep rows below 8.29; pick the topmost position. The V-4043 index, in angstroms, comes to 4039.55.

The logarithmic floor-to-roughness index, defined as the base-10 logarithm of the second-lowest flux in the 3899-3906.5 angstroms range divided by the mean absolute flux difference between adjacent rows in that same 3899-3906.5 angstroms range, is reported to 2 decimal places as 0.92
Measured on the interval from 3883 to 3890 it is 1.33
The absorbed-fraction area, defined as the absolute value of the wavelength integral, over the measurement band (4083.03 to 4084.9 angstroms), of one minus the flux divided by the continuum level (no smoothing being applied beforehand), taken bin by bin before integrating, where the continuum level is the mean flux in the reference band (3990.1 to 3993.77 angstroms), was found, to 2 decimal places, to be 0.15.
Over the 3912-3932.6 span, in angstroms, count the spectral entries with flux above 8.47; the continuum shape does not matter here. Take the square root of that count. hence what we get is 2.65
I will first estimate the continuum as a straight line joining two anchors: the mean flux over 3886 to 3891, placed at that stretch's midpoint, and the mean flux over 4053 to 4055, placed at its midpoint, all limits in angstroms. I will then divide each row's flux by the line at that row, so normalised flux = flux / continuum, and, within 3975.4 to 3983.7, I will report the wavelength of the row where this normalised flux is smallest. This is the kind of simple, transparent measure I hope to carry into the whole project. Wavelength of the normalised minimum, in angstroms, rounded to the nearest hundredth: 3975.88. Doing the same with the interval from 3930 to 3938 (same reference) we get 3934.89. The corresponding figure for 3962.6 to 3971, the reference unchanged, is 3970.39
